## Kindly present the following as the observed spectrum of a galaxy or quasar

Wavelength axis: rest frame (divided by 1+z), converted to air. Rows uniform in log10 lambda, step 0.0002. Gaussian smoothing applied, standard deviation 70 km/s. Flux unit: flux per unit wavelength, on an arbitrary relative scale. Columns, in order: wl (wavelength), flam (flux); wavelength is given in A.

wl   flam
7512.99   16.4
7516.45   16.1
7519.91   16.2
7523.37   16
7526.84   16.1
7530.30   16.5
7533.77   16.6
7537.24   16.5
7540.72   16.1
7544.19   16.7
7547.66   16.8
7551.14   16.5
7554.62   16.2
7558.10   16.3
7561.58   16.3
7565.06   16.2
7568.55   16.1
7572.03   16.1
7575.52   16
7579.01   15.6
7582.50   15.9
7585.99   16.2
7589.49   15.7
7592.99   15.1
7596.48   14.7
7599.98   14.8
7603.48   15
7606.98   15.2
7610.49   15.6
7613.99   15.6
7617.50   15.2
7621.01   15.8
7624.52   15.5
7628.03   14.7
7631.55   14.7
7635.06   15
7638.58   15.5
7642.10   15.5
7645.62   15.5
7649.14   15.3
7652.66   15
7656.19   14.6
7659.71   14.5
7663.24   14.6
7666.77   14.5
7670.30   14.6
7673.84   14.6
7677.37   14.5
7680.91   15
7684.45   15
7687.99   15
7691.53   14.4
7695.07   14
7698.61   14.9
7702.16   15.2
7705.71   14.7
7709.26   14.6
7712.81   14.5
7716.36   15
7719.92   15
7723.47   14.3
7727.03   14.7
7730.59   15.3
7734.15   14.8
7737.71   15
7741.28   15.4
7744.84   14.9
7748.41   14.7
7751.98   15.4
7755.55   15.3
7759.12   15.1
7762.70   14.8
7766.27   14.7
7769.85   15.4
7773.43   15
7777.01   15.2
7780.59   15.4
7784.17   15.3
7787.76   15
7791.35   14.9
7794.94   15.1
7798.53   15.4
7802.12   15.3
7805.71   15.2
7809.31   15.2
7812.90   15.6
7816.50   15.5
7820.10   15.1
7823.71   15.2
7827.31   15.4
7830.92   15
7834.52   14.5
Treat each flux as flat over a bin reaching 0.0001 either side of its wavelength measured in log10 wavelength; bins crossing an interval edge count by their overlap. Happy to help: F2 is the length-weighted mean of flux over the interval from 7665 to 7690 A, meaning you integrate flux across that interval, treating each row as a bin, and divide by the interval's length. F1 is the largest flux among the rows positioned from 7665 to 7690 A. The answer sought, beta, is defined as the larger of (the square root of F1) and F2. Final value 14.7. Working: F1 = 15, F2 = 14.7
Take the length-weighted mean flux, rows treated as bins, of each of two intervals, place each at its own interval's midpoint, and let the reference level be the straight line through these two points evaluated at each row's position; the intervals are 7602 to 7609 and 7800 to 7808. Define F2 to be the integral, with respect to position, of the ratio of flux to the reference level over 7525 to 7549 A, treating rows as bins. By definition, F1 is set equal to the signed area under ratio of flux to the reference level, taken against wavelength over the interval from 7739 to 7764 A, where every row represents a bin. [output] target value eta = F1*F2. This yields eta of 650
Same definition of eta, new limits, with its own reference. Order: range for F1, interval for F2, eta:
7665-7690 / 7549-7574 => 654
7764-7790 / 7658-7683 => 622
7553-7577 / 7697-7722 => 628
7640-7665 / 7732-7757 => 614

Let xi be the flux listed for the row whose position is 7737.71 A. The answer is 15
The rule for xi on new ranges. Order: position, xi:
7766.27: 14.7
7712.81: 14.5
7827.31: 15.4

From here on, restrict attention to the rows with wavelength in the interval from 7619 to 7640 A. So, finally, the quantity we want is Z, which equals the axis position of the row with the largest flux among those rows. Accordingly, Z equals 7621.01 A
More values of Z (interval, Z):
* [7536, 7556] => 7547.66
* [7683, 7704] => 7702.16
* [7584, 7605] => 7585.99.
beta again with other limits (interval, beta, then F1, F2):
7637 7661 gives 15.1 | 15.5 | 15.1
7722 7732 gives 14.8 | 15.3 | 14.8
